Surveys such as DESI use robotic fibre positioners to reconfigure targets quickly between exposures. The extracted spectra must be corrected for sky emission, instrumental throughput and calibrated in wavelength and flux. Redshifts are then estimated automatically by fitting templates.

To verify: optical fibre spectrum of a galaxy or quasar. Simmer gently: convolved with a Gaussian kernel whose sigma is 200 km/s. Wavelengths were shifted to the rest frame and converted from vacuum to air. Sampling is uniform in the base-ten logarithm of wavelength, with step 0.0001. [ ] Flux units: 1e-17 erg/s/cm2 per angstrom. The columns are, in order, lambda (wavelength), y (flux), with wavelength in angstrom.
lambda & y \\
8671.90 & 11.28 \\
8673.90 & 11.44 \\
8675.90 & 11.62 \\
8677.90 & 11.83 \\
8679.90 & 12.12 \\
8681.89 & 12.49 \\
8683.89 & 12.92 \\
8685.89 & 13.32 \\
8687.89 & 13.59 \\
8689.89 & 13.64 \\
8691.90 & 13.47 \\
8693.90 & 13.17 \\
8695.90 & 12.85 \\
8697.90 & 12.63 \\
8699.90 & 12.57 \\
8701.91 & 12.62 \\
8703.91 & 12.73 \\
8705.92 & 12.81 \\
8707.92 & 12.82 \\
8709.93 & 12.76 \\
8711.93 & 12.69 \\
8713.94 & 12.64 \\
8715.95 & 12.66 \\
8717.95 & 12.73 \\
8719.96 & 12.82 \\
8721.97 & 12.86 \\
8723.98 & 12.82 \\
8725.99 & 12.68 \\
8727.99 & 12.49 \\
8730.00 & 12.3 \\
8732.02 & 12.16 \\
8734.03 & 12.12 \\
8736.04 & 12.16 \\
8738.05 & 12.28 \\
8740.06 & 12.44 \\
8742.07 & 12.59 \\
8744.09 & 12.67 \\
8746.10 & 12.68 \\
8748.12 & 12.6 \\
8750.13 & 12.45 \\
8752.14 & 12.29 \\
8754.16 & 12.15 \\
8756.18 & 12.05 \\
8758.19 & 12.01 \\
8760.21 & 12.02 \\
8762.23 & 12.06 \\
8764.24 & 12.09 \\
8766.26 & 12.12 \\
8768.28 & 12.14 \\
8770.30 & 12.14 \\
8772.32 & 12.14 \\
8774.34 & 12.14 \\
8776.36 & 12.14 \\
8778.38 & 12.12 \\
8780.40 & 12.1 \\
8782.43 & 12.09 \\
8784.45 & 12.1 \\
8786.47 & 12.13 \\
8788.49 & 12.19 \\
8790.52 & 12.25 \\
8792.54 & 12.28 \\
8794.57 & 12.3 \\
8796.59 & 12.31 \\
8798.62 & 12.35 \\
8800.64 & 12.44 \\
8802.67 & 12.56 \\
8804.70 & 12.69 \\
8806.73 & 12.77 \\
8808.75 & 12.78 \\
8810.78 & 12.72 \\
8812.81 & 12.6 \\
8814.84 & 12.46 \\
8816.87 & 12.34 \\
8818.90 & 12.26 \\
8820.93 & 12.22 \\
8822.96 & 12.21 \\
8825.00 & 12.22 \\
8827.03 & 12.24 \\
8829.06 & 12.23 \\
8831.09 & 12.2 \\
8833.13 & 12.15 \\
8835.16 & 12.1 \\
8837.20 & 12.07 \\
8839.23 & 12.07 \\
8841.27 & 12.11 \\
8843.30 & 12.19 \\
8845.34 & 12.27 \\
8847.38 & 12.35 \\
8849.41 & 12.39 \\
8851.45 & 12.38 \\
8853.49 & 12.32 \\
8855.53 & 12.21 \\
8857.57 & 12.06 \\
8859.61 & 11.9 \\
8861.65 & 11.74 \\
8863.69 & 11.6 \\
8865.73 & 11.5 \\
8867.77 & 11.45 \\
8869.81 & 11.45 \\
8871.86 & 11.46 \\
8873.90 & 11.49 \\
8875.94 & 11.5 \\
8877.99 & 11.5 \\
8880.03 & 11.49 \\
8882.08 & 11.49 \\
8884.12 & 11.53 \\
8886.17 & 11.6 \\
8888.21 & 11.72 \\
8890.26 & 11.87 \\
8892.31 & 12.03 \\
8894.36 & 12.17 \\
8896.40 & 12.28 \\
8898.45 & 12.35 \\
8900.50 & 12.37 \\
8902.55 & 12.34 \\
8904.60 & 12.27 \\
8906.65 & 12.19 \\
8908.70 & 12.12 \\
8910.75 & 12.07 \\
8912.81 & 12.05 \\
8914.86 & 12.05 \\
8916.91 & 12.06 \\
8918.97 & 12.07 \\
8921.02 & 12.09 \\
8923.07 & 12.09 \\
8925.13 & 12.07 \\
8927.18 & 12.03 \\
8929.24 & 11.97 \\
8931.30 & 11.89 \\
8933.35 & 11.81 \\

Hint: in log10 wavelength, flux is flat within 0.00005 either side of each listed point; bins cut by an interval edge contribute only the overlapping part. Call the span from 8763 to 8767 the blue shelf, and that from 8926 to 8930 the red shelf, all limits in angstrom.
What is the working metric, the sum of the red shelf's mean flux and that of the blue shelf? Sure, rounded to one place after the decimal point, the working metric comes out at 24.1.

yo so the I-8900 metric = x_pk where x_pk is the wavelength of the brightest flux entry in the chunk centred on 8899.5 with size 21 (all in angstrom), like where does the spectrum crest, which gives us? 8900.50 angstrom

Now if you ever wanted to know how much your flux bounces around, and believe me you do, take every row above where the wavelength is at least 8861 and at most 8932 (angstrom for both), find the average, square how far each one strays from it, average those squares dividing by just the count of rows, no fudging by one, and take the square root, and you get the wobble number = 0.31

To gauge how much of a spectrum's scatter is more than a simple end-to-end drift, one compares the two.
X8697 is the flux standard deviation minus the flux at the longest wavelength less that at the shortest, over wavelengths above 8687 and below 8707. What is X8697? 1.2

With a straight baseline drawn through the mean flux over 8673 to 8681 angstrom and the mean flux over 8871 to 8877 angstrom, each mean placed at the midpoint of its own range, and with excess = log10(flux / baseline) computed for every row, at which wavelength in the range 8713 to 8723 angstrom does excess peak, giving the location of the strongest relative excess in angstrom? 8721.97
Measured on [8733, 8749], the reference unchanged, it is 8746.10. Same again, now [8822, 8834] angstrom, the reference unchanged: 8827.03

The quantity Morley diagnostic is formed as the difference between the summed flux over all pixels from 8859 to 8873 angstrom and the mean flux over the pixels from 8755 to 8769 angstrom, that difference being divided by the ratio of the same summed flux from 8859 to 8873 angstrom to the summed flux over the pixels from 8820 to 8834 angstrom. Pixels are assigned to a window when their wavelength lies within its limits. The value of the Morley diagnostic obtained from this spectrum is 72.7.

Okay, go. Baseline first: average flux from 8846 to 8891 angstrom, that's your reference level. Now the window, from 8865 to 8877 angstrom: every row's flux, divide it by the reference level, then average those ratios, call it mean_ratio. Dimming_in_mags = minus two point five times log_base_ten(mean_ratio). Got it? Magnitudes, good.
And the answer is 0.028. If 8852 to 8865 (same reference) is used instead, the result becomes -0.018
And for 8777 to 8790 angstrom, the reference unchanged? -0.032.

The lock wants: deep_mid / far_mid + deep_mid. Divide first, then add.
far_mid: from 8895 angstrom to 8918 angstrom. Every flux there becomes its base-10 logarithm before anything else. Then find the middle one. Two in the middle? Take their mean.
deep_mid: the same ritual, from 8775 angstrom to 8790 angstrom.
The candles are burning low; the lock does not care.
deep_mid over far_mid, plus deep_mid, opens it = 2.081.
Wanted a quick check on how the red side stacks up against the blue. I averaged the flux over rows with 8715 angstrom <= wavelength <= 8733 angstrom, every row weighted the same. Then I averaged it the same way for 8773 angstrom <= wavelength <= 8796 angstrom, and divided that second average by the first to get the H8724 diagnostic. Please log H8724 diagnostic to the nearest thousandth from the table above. 0.965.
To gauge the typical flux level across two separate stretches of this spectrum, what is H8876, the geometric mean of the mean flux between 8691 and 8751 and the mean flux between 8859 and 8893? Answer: 12.1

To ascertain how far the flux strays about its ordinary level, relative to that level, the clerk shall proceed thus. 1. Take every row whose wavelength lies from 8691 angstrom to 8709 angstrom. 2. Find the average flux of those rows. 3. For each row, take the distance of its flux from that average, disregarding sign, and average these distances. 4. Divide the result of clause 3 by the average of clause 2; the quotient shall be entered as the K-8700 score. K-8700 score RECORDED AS 0.016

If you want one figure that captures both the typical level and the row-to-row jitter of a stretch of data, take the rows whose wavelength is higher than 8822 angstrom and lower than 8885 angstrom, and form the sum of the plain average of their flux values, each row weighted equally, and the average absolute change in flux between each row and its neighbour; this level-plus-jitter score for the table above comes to 12.0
